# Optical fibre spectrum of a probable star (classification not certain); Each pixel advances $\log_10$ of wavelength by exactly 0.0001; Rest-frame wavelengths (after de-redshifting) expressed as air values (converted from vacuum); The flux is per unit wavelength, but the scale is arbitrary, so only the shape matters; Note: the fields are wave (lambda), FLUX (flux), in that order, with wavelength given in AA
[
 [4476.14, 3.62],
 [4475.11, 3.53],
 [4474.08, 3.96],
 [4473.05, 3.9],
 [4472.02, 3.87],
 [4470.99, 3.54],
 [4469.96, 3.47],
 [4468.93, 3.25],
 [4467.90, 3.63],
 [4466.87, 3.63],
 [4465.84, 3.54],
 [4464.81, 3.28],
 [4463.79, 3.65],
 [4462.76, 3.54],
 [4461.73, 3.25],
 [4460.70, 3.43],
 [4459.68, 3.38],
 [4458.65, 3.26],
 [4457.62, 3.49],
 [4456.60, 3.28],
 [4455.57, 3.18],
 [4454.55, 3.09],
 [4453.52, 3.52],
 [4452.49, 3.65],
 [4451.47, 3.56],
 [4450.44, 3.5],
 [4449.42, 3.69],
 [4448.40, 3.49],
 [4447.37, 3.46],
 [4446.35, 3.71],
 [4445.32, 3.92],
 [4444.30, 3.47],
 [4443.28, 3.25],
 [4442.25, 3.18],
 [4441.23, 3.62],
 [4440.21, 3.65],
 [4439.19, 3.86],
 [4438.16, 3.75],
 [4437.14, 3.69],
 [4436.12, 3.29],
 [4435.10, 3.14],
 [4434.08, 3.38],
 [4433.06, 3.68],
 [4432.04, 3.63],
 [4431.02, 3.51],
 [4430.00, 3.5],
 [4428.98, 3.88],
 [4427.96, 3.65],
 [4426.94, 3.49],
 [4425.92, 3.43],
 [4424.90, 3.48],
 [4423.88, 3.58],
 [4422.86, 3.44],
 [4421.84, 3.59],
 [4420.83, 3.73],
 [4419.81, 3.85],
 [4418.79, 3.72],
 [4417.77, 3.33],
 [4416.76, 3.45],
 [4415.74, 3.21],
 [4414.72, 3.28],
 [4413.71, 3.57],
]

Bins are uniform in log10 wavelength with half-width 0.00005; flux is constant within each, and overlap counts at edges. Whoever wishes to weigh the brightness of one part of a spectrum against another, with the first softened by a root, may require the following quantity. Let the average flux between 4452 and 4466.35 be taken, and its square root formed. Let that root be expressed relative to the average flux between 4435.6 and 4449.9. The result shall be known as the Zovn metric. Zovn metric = 0.516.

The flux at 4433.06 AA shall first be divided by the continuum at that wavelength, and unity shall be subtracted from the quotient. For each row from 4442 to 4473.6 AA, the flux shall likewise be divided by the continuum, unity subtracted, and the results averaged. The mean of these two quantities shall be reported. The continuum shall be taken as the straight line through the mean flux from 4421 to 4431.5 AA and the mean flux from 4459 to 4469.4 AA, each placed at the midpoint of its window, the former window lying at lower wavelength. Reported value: 0.022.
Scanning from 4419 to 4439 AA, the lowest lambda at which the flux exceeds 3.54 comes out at 4419.81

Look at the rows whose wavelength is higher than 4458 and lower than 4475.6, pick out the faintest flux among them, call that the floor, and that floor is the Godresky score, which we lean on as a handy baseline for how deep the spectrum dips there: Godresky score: 3.25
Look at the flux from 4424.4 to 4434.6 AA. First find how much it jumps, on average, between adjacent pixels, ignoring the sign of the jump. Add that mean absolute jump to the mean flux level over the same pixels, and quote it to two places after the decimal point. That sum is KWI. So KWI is 3.71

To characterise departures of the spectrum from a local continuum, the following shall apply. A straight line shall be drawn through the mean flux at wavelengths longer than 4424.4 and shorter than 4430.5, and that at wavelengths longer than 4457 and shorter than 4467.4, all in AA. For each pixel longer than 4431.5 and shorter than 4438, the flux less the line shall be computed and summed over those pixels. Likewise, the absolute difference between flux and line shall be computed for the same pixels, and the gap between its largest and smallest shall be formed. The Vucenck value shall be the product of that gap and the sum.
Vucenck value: -0.15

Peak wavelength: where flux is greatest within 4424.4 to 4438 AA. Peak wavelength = 4428.98 AA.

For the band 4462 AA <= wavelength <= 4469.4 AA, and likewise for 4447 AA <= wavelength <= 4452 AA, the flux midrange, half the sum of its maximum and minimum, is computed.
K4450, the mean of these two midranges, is 3.51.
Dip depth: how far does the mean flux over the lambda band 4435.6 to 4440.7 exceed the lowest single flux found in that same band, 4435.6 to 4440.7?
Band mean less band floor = 0.36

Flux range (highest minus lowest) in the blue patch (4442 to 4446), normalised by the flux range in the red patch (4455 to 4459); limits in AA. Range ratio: 2.4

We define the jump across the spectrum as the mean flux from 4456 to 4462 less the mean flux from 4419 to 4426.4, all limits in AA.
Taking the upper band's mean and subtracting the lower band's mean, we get -0.24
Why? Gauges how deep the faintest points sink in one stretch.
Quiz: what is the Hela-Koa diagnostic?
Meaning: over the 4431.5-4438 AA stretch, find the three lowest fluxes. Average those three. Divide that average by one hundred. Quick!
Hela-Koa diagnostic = 0.0327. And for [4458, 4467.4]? 0.0326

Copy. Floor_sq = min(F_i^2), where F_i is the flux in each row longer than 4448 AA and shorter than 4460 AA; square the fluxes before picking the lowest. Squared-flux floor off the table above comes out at 9.5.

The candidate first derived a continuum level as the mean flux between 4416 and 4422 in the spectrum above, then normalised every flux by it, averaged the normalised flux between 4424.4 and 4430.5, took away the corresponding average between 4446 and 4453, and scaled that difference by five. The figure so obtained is -0.01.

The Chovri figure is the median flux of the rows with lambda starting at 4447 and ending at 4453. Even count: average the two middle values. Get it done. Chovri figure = 3.530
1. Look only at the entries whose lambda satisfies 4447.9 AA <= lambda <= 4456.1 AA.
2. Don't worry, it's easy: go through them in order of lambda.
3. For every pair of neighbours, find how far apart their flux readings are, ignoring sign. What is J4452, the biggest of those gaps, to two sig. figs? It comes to 0.43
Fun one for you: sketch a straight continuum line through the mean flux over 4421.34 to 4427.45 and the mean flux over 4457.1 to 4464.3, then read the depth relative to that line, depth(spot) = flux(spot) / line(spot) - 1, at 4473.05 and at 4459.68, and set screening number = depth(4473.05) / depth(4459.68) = -10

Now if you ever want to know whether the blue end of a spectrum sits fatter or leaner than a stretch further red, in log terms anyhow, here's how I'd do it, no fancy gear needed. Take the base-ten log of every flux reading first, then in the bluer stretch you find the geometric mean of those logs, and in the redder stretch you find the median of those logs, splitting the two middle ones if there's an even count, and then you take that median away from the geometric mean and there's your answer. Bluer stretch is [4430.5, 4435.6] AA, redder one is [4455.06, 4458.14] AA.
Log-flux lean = 0.023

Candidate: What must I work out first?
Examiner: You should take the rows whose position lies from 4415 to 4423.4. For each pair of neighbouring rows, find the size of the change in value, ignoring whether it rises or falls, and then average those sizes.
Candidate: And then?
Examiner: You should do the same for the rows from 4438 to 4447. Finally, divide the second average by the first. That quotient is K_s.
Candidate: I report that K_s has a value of 1.18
